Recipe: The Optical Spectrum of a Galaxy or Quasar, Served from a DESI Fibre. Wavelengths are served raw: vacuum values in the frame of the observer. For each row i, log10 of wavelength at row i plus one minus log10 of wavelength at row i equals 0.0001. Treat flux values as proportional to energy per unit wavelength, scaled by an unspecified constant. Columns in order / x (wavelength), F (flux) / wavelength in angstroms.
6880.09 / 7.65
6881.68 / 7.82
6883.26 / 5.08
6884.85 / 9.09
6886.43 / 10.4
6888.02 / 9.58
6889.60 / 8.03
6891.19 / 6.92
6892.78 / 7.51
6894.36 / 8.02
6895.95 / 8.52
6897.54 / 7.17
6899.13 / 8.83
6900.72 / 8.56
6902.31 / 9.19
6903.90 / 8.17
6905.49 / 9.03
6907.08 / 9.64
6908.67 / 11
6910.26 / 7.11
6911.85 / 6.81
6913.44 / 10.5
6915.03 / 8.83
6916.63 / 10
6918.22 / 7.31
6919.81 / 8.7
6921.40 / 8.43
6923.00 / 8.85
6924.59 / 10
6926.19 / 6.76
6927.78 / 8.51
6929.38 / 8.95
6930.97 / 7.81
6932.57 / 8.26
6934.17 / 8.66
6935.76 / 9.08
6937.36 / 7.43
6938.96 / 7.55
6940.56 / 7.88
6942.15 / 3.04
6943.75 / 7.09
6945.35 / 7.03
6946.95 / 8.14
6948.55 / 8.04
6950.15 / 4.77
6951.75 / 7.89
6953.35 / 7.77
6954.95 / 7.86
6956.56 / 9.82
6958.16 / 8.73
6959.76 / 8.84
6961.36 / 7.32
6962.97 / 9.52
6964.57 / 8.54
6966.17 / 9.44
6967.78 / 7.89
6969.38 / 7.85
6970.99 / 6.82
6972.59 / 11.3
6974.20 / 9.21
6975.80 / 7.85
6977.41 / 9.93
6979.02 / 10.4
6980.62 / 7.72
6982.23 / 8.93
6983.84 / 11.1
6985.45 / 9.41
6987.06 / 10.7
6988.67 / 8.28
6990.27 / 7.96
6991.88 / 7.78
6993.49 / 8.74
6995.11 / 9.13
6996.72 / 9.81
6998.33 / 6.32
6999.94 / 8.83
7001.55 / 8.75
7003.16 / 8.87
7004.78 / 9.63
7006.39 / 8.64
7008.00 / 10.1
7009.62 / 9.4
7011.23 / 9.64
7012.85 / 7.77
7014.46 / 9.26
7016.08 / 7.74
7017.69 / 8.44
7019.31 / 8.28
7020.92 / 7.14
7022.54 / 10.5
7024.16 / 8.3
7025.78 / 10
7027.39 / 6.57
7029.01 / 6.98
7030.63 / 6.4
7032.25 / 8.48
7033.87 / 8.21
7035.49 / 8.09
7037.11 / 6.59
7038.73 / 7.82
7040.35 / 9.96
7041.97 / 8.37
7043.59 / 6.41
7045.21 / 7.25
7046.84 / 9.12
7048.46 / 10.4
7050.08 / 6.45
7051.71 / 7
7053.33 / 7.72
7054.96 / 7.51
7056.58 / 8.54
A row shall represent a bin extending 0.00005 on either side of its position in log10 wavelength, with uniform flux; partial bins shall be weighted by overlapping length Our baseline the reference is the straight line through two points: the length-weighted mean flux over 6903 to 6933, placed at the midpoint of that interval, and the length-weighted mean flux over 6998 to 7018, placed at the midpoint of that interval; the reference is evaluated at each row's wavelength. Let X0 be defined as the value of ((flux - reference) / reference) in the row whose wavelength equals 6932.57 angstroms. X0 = -0.05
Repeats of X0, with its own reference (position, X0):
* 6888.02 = 0.11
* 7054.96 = -0.15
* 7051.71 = -0.21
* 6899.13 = 0.02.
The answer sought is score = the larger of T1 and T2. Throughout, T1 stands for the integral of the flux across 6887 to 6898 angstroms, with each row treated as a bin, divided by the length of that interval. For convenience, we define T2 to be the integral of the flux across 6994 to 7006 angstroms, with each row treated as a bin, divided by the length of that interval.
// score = 8.8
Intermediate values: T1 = 8.0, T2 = 8.8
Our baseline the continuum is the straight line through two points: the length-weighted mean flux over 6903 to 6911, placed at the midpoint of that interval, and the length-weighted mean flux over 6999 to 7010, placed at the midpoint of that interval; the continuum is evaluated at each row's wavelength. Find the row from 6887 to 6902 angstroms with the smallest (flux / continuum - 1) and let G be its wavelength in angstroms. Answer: 6891.19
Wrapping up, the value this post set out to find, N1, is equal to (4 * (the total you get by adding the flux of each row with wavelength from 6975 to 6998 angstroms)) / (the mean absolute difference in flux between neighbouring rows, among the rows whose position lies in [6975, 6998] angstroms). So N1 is 402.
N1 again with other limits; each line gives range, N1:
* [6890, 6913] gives 447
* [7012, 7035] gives 312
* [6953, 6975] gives 349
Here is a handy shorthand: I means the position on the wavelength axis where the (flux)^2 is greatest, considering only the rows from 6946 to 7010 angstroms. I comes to 6972.59 angstroms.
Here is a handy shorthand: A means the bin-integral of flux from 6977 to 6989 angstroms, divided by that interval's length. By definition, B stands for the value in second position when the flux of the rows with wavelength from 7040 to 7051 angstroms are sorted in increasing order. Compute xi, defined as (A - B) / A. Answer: 0.33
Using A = 9.6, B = 6.45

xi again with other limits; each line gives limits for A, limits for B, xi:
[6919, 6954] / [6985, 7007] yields 0.00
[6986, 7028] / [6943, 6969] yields 0.19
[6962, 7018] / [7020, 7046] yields 0.28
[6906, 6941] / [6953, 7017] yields 0.20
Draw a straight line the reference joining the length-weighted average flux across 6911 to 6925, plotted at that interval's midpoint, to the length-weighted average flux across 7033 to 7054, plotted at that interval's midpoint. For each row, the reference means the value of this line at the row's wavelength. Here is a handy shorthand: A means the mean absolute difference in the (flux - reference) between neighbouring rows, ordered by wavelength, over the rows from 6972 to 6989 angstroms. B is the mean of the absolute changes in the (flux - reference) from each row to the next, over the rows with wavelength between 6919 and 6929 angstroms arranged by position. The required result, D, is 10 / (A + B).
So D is 3.21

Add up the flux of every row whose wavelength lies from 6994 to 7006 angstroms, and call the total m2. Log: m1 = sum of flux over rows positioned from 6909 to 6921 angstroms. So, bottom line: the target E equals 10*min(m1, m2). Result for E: 593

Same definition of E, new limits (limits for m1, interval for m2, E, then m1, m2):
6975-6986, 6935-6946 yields 491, 65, 49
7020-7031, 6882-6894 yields 559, 56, 57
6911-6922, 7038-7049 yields 593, 61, 59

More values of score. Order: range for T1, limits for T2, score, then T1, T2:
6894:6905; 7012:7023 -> 8.4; 8.4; 8.4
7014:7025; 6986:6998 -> 8.8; 8.5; 8.8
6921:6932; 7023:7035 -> 8.5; 8.5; 7.9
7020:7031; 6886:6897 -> 8.3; 8.1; 8.3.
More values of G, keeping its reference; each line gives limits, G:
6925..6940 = 6926.19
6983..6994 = 6991.88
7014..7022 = 7020.92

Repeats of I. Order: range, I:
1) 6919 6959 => 6924.59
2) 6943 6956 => 6946.95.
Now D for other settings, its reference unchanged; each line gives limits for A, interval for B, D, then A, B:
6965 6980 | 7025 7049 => 3.32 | 1.6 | 1.38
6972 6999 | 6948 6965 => 3.43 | 1.5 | 1.45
